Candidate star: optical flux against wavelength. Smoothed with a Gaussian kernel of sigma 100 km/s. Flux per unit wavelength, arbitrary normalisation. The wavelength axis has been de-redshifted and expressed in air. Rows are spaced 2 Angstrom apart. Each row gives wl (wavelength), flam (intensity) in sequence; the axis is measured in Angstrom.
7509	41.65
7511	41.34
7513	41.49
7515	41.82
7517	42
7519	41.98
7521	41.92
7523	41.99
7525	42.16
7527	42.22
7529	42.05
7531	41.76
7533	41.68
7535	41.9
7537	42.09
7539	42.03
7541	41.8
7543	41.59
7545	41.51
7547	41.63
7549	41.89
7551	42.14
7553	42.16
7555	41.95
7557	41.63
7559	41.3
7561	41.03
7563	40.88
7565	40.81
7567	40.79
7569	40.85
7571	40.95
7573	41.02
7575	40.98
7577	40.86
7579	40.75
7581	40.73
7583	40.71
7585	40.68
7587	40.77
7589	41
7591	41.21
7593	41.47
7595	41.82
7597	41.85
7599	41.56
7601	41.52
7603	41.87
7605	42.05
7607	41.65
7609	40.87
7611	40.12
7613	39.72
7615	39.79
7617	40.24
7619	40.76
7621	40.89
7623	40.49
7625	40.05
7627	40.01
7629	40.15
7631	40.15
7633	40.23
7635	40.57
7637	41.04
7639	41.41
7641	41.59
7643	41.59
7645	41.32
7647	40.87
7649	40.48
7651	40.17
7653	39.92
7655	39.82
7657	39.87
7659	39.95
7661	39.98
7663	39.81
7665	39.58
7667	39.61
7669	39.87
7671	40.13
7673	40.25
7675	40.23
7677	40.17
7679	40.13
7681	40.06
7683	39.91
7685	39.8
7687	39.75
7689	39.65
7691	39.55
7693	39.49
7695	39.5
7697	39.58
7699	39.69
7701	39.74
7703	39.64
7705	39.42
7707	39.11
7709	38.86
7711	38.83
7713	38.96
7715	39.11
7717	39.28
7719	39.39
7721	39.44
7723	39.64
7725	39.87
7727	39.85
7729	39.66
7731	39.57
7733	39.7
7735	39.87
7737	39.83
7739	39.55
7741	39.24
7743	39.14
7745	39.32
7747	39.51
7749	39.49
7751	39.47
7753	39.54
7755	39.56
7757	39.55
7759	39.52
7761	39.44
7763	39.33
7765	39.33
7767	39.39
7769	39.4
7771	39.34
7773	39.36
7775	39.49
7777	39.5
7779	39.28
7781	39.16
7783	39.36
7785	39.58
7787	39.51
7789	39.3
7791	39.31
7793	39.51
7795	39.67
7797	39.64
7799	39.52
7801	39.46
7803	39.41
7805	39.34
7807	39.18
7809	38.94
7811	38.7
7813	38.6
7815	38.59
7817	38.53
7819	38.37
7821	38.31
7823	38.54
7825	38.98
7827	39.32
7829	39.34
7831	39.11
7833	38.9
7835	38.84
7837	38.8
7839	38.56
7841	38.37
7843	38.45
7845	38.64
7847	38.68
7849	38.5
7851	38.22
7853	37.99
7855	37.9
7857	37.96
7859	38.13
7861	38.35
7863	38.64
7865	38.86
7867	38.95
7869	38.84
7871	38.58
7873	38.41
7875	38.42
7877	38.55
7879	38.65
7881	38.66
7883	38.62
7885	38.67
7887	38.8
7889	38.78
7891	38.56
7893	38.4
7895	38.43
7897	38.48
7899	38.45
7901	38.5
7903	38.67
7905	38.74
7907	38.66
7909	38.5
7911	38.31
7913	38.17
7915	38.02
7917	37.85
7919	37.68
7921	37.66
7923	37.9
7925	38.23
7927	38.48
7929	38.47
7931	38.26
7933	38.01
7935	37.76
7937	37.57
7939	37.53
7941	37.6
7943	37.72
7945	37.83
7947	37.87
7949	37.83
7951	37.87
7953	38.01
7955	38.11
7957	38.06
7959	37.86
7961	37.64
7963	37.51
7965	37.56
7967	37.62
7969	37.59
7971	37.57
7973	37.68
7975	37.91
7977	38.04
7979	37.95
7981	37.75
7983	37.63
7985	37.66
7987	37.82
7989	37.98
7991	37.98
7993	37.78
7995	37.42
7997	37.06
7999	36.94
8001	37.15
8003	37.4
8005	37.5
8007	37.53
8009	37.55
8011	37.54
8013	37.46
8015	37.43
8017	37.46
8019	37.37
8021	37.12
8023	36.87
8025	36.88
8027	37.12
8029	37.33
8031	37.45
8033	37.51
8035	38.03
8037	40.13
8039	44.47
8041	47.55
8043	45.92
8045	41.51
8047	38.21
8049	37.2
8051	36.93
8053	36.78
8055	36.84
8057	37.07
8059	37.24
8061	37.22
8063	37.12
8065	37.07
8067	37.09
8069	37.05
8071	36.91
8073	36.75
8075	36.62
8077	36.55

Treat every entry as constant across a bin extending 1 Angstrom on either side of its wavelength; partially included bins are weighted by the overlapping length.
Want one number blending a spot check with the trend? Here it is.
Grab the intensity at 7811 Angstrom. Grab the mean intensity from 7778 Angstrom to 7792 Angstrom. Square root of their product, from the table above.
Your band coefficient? 39.0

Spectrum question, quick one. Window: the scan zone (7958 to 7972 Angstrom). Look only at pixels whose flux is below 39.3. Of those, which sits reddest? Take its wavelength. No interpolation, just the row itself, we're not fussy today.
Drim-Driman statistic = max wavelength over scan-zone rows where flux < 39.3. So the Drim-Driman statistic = 7971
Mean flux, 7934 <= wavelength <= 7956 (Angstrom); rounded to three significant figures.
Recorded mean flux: 37.8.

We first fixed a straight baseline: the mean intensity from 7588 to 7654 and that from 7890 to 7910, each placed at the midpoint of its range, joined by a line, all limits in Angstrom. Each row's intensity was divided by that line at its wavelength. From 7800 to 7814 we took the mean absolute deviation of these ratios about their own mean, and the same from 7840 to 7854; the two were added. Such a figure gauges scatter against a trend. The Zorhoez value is 0.011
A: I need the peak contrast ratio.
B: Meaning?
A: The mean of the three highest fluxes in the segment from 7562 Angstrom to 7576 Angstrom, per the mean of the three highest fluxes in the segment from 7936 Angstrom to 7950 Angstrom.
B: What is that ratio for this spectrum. 1.083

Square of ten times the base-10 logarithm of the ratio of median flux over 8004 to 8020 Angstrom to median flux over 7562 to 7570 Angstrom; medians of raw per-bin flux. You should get 0.14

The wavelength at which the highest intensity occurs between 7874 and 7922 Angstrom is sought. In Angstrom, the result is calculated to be 7887 Angstrom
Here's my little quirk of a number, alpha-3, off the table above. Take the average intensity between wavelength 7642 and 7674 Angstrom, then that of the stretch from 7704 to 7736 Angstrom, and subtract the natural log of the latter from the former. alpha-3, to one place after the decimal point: 36.5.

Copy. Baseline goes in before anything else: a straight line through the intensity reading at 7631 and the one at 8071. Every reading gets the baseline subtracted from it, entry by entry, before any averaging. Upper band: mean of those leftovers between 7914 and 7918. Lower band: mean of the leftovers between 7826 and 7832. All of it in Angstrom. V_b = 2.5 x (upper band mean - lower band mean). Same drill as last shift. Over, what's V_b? -1.7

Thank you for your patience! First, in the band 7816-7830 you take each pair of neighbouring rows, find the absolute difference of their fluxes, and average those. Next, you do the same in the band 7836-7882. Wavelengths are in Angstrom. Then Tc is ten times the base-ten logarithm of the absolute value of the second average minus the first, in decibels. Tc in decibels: -12.5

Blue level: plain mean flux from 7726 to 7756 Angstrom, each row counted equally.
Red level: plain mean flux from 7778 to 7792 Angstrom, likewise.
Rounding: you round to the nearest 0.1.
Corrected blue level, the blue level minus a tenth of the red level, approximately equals 35.6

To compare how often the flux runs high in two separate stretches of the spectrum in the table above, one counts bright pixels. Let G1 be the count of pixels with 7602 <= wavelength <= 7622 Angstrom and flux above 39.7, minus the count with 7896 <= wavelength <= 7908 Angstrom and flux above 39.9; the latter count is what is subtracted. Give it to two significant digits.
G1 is 10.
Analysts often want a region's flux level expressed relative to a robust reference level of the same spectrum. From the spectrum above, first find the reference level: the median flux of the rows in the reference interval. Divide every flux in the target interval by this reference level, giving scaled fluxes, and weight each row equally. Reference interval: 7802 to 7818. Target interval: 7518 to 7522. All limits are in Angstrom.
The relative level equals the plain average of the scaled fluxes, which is 1.08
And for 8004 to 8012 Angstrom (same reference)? 0.97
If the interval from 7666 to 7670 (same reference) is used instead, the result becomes 1.02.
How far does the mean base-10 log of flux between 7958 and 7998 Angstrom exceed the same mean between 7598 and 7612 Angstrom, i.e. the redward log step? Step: -0.040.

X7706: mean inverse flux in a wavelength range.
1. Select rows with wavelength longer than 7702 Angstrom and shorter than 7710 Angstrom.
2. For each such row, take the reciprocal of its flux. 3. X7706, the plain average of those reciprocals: 0.0255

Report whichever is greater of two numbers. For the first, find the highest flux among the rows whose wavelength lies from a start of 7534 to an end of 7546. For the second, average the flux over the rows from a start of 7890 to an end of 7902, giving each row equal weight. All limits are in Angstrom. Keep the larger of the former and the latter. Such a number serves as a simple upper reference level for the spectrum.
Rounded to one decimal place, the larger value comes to 42.1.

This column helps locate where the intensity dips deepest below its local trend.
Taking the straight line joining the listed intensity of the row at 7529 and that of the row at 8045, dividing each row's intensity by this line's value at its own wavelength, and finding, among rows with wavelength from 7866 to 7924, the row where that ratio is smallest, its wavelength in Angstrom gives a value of 7921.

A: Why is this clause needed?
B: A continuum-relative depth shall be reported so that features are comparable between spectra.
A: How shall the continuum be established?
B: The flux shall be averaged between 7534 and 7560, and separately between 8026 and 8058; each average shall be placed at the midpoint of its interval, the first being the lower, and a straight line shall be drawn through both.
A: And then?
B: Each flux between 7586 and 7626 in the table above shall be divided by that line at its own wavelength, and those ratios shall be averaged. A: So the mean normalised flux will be 0.987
